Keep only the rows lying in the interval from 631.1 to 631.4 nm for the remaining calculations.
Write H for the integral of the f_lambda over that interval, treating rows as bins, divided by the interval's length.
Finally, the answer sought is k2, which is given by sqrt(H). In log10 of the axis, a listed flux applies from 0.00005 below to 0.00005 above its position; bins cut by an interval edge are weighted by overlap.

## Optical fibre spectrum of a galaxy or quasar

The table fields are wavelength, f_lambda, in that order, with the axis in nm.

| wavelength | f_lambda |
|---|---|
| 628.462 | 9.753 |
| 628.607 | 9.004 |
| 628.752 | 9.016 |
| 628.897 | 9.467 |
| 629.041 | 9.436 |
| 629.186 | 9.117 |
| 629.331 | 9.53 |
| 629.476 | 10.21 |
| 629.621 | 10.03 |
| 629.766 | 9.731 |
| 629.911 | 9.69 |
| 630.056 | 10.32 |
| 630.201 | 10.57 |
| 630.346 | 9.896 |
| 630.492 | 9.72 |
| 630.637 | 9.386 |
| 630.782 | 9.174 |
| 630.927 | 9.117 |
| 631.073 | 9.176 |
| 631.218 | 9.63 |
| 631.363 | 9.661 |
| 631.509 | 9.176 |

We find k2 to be 3.10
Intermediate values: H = 9.6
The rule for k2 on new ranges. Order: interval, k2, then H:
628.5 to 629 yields 3.04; 9.2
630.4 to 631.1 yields 3.05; 9.3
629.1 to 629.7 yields 3.12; 9.7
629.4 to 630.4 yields 3.17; 10.1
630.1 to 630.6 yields 3.17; 10.0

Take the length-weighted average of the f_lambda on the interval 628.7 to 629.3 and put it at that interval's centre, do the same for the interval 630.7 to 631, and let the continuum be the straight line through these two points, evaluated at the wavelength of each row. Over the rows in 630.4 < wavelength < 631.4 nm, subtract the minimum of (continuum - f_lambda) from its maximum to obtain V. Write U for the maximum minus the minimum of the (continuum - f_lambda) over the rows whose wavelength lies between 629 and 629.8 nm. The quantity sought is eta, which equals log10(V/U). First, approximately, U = 1.1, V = 0.58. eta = -0.29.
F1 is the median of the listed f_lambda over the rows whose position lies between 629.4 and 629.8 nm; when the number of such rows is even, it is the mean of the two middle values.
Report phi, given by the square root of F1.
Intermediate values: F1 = 10.0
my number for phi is 3.17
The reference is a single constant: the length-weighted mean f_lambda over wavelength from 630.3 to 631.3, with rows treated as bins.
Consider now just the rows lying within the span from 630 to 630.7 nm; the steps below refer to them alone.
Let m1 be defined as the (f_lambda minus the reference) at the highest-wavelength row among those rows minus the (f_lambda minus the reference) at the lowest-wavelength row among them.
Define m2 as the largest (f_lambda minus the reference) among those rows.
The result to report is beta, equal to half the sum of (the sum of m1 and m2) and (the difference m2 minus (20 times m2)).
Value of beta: -10.7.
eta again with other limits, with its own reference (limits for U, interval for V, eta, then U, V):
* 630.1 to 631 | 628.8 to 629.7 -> -0.10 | 1.4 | 1.11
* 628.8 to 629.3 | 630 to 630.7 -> 0.54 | 0.3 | 1.15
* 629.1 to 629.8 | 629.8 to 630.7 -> 0.01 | 1.1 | 1.15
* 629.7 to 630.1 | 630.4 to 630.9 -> -0.09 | 0.6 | 0.52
